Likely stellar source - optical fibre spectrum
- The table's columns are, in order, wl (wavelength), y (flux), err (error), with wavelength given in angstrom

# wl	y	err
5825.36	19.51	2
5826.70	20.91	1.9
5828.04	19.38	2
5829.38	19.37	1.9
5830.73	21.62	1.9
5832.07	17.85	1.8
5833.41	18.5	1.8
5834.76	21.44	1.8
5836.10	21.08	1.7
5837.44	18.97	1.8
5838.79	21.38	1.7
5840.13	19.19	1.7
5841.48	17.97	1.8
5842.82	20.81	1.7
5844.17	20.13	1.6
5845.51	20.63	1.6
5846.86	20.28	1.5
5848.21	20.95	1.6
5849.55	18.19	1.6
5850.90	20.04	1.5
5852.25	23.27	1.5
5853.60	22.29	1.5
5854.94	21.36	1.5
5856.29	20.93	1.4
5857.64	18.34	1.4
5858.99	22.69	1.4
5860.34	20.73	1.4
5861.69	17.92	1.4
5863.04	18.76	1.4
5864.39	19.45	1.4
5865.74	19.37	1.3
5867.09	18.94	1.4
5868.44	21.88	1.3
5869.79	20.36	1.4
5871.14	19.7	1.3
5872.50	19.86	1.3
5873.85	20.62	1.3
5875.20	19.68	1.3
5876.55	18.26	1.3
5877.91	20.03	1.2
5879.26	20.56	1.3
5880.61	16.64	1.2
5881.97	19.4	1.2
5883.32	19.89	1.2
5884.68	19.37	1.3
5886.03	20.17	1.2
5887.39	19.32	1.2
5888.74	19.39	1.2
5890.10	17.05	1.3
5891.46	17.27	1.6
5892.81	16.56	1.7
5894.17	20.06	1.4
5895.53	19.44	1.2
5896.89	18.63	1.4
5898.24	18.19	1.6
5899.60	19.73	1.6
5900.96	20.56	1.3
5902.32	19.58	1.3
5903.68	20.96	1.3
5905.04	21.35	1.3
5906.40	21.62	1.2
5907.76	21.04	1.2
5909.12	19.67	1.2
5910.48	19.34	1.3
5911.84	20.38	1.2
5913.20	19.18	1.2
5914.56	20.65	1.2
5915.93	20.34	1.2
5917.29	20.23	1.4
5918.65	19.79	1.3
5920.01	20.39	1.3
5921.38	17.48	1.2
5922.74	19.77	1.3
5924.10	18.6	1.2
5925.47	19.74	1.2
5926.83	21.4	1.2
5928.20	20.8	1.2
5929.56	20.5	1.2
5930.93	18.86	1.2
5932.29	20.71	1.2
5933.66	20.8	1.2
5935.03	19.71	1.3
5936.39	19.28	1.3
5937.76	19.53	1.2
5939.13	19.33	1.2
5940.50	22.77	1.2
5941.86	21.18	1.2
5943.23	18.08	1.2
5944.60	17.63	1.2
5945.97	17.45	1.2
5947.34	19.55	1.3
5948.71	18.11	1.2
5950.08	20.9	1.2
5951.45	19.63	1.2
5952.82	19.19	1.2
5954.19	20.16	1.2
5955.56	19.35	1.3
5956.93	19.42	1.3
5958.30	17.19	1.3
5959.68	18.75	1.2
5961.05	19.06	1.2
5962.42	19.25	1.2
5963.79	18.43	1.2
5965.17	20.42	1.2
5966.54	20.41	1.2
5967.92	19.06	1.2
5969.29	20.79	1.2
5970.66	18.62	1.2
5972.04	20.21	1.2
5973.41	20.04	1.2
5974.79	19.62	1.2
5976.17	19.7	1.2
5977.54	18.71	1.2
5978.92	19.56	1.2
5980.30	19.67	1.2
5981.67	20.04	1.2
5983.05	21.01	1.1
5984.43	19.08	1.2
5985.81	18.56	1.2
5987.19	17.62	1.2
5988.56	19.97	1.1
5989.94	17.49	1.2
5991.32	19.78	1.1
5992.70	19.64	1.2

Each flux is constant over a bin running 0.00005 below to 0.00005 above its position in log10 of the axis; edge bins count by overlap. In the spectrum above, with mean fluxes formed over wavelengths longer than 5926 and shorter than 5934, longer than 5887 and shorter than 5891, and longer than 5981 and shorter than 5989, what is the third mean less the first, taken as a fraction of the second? -0.06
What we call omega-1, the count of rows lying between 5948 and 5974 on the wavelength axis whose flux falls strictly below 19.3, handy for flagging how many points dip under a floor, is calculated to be 9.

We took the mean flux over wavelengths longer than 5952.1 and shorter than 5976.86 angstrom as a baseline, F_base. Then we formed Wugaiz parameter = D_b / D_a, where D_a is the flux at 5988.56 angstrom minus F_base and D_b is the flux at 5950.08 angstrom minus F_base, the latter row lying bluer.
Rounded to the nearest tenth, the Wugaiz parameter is 2.7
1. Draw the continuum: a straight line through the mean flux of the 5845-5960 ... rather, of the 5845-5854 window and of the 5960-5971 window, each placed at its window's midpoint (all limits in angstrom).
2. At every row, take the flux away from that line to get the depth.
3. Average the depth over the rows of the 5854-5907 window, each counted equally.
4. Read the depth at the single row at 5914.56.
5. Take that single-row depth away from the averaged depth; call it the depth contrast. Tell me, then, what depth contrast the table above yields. 1.4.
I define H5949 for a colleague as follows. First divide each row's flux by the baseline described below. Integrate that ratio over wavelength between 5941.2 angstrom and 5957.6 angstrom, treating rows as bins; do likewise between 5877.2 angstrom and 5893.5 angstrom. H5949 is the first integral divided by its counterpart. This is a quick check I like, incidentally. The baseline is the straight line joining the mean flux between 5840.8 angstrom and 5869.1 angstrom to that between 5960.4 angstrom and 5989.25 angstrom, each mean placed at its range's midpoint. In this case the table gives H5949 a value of 1.05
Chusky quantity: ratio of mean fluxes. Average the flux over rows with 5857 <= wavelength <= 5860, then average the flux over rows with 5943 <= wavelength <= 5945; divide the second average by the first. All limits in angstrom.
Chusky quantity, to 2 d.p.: 0.87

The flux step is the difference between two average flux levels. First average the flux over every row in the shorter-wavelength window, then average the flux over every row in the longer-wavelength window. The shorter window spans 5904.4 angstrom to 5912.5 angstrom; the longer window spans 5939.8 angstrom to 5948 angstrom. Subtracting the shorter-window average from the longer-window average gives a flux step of -1.1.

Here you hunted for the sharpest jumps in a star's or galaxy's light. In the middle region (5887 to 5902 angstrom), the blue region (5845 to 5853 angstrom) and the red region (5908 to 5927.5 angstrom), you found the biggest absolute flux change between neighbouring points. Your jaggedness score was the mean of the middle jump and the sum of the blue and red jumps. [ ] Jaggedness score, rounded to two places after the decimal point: 4.82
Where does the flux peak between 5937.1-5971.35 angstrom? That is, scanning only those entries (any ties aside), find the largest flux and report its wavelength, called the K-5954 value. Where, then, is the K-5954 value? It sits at 5940.50 angstrom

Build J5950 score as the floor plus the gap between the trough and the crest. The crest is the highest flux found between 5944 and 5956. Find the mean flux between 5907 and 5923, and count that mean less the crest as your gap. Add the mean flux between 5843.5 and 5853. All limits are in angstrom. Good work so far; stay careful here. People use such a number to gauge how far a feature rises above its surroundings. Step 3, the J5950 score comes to 19.5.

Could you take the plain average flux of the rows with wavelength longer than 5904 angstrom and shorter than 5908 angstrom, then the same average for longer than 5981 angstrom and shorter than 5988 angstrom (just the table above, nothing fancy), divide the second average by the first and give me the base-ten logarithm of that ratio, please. -0.044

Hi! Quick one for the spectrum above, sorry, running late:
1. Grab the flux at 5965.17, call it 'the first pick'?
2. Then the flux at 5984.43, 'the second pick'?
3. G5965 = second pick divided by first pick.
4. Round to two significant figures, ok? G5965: 0.93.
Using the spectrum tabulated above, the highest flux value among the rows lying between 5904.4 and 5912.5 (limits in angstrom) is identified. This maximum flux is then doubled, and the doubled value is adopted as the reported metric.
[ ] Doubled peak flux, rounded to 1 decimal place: 43.2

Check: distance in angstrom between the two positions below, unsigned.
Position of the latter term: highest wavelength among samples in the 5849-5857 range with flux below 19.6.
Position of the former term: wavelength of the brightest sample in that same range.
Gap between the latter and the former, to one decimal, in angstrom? 2.7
